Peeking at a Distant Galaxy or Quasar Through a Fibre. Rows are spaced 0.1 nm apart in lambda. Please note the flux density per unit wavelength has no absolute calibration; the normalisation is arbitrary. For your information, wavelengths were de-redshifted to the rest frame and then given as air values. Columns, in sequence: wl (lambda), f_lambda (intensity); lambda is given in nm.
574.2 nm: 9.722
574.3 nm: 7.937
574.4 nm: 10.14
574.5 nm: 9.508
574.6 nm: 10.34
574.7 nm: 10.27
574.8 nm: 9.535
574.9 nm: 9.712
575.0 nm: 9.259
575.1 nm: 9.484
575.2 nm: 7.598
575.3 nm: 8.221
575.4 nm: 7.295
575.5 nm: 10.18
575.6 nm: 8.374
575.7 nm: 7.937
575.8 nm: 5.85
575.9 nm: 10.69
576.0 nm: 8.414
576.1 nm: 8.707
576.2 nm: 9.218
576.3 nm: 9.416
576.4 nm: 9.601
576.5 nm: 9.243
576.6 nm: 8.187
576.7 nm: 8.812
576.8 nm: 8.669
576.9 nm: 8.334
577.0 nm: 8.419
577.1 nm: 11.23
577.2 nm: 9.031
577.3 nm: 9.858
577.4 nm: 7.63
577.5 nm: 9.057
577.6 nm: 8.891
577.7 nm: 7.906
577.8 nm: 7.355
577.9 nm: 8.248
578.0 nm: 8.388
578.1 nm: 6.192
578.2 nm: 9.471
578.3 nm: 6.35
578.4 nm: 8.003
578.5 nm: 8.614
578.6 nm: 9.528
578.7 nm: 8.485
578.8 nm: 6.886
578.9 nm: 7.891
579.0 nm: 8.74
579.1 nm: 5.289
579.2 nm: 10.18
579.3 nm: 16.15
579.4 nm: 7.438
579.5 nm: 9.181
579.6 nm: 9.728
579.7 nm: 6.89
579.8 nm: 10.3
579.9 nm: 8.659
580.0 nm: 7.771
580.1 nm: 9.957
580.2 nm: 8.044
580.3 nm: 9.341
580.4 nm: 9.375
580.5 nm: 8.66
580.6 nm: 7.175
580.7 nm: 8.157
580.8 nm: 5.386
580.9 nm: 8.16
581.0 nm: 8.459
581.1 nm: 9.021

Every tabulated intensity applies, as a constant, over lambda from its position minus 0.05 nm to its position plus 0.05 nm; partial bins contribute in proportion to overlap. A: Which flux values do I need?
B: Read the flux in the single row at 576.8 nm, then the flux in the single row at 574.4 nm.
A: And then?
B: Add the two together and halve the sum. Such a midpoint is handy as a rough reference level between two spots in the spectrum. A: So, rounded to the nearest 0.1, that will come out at 9.4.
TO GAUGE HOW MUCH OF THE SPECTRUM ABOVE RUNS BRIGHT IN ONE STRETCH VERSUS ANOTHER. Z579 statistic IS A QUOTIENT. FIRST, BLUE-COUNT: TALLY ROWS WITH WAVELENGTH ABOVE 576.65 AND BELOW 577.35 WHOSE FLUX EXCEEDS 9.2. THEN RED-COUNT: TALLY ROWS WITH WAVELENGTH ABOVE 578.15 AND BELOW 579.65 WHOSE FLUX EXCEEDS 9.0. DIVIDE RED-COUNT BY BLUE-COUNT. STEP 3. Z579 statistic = 3.0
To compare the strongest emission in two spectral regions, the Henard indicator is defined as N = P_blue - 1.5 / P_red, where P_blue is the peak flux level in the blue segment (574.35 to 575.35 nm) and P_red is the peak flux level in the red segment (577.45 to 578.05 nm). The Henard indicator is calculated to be 10.2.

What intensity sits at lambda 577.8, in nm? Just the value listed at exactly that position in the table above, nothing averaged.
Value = 7.355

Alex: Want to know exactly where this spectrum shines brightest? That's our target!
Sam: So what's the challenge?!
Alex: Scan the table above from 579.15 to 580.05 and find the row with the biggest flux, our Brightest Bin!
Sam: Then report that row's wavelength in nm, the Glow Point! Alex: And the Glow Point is 579.3 nm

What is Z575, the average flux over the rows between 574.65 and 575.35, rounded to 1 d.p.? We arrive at 9.2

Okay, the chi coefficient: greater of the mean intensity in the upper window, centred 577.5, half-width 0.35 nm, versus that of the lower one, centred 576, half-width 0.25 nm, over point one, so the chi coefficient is 86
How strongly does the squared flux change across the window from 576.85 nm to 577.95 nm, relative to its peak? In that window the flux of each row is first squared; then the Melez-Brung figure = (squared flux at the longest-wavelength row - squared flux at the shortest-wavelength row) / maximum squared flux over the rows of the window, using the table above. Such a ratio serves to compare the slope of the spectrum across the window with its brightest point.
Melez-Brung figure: -0.01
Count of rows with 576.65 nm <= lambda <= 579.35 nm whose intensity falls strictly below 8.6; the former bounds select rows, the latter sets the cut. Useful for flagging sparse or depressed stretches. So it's 14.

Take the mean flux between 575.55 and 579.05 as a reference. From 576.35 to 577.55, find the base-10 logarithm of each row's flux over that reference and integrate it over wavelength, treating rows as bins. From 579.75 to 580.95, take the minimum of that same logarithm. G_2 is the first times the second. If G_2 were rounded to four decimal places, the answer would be -0.0054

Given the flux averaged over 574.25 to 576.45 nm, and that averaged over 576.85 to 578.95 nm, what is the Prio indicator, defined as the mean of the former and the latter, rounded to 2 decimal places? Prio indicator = 8.68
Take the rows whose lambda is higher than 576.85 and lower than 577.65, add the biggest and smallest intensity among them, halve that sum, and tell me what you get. 9.4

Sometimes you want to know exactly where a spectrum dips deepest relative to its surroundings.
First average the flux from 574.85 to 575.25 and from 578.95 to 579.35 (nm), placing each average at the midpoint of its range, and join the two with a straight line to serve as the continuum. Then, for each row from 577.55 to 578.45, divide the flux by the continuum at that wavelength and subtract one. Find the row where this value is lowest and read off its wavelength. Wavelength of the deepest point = 578.1 nm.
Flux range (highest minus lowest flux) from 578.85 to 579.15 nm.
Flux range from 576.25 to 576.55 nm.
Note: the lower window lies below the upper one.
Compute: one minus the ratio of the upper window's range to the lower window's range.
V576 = -8.6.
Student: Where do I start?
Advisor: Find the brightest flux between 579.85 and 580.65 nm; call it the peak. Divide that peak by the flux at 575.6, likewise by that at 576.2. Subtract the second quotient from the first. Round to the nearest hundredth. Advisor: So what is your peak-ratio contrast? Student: 0.11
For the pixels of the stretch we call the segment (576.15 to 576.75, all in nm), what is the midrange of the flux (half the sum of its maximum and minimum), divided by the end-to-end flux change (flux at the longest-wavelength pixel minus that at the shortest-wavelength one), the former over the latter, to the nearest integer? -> -22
